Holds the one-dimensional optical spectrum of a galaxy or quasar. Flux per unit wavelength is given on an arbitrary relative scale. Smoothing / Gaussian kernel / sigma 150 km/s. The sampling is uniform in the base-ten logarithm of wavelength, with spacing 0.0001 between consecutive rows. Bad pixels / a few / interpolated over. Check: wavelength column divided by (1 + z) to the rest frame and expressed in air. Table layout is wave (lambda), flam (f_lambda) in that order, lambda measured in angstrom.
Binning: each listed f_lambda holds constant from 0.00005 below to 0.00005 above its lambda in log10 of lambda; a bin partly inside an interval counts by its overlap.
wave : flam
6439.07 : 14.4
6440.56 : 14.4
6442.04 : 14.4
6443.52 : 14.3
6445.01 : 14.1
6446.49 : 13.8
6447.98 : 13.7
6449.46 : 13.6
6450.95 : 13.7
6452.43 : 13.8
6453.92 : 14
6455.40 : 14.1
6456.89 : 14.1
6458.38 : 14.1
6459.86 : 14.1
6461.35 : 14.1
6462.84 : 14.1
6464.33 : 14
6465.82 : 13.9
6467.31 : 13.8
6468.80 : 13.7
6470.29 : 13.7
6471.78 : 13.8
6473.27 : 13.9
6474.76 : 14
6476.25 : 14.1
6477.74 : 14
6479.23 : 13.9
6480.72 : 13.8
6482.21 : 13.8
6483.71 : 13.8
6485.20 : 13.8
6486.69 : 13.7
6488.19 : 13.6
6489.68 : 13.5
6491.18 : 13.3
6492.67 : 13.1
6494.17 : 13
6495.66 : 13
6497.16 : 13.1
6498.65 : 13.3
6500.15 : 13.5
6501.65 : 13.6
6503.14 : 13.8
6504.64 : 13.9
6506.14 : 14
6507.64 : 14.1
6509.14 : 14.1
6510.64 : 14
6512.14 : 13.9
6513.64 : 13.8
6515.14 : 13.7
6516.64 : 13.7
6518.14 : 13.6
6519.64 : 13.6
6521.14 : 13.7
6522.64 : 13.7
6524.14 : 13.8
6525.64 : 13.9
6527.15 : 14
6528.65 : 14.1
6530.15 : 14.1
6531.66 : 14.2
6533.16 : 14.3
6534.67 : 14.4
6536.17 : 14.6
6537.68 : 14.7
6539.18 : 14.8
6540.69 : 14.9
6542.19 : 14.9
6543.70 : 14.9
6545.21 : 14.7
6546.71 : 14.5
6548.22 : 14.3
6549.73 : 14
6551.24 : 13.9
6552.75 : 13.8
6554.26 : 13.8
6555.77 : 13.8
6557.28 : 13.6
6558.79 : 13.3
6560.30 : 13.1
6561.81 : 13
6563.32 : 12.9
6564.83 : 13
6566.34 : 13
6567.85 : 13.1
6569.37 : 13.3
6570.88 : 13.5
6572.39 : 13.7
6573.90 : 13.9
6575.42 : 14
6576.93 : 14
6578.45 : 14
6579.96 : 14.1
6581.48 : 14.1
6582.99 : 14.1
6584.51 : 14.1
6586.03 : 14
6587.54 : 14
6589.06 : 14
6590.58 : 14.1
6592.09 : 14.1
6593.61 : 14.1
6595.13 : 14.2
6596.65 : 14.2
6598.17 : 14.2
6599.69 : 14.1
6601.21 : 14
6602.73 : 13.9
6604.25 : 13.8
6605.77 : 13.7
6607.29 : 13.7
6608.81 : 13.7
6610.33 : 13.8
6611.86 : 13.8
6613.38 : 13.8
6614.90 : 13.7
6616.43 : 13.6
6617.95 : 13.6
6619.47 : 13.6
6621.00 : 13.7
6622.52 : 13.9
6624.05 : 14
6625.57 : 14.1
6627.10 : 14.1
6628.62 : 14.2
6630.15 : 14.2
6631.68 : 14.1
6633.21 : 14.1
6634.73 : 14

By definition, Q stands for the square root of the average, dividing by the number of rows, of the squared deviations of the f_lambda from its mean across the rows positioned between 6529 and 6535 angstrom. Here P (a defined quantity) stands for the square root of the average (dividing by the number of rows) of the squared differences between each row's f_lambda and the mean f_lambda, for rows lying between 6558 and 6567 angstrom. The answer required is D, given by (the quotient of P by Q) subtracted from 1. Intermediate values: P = 0.13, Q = 0.112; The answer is -0.13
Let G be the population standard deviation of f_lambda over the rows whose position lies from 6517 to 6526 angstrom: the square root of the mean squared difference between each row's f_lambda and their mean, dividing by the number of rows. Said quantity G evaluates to 0.11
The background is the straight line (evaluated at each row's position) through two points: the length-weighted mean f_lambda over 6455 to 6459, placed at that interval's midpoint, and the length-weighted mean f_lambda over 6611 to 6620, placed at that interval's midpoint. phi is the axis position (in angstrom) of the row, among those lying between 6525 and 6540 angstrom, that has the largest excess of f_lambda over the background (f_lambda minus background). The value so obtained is 6539.18 angstrom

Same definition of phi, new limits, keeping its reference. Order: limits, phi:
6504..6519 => 6509.14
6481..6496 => 6485.20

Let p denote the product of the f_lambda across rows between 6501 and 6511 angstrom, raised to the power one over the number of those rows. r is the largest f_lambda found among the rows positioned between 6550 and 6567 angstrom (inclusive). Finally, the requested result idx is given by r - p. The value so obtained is 0.0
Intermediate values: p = 13.9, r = 13.9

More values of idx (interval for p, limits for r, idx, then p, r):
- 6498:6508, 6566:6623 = 0.5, 13.7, 14.2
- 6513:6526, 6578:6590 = 0.4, 13.7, 14.1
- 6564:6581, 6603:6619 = 0.2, 13.6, 13.8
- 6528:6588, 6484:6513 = 0.1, 14.0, 14.1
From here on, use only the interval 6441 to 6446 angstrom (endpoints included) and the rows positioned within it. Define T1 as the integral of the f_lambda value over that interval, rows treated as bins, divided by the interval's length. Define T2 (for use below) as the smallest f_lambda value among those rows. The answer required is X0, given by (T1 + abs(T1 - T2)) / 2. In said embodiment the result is 7.21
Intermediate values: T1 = 14.3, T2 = 14.1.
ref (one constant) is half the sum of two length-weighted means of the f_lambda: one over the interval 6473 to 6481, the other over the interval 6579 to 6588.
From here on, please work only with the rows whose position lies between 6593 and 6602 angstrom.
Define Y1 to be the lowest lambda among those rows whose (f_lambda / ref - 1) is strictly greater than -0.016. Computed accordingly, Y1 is 6593.61 angstrom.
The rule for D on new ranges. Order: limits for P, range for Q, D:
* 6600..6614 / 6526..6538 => 0.60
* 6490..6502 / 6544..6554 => 0.35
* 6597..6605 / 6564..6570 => -0.15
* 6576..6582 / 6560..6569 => 0.27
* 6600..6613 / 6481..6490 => 0.13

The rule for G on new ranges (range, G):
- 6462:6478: 0.14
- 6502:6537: 0.25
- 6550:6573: 0.35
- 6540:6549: 0.23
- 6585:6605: 0.12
